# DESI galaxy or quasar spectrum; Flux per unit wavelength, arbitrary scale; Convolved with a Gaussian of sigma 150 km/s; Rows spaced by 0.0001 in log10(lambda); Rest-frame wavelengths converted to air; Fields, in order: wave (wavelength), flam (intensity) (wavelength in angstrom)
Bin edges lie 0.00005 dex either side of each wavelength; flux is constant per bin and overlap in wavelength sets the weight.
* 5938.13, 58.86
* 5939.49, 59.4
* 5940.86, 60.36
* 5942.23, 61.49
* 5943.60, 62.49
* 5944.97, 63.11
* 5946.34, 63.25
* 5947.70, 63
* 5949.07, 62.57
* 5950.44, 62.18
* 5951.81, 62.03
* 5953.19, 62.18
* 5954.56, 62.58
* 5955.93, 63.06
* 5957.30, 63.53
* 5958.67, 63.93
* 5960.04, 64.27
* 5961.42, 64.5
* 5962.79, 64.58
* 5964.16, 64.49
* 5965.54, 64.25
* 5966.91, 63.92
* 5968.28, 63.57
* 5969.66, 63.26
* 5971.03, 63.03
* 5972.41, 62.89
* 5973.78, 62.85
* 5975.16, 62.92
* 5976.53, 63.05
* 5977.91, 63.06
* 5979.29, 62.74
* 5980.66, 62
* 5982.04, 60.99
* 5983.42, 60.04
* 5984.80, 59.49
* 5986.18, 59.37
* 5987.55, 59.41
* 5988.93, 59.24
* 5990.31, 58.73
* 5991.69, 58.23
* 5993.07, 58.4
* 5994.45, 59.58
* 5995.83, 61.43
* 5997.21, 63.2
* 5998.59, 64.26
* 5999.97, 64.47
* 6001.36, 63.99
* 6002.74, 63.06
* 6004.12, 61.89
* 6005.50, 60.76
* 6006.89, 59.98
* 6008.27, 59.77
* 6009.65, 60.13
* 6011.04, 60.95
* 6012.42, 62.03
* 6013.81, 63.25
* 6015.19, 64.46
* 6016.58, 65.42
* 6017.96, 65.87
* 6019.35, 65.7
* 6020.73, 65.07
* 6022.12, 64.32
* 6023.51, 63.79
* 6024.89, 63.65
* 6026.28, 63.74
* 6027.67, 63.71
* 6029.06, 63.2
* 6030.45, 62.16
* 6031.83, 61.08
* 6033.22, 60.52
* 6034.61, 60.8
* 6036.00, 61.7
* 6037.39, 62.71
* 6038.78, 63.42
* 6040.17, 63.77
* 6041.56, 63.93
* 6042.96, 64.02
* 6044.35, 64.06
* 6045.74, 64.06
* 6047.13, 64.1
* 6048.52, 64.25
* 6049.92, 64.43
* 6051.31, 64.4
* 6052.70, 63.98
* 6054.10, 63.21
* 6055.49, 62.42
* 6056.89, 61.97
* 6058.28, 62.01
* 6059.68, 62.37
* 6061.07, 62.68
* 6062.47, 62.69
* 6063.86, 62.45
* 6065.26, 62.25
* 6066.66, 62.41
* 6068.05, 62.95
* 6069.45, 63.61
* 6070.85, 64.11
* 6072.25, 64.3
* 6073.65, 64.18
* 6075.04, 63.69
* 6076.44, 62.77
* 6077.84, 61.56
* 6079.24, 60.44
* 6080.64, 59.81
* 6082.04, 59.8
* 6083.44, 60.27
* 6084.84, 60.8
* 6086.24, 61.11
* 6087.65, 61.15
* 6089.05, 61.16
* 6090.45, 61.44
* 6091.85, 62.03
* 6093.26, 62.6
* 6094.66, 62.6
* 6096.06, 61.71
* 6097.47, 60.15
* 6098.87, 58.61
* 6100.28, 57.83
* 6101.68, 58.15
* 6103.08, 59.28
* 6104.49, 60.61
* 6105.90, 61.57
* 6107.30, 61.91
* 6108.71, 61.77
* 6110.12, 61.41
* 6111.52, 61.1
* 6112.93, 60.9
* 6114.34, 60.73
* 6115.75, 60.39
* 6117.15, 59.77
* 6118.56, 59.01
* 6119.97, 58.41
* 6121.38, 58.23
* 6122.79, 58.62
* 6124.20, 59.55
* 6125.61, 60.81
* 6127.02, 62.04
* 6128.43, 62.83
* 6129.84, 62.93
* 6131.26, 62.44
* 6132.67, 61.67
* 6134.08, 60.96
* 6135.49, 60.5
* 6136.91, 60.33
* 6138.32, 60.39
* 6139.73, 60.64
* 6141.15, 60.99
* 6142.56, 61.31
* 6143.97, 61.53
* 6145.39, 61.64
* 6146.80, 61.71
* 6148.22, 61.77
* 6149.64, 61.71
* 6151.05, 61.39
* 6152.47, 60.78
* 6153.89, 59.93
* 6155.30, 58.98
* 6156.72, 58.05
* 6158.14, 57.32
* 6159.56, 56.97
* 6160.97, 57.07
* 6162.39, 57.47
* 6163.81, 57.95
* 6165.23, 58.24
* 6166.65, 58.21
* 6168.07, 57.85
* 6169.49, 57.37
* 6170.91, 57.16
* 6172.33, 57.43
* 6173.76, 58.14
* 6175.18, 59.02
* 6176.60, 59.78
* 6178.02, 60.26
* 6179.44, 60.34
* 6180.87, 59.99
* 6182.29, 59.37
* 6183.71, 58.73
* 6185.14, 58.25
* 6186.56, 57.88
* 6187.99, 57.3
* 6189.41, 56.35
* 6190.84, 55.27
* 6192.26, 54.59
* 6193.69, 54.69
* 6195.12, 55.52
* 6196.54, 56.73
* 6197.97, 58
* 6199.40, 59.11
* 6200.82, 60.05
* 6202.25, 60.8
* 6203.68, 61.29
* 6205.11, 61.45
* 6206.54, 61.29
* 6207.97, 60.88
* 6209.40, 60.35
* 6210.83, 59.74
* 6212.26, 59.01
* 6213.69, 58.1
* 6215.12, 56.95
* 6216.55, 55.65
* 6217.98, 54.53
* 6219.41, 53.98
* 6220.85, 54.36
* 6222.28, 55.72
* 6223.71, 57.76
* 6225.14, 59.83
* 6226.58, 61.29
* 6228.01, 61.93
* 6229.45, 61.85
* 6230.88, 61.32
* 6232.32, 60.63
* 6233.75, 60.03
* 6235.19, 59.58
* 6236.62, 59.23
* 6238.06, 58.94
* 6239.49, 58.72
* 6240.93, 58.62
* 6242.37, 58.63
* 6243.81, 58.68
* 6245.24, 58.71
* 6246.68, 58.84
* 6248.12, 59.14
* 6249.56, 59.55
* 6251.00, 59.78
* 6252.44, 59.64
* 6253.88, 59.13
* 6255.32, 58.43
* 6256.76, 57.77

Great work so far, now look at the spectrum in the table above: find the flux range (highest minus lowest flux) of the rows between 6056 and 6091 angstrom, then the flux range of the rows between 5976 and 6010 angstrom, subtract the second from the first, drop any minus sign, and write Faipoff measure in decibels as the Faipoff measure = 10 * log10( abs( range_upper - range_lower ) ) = 2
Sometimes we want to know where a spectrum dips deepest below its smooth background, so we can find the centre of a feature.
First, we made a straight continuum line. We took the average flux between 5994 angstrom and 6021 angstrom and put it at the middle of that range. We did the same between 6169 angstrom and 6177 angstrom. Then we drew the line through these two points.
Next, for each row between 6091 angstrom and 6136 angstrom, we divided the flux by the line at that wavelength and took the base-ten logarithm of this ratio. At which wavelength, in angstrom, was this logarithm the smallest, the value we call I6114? 6100.28 angstrom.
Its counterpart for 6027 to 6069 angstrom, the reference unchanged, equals 6033.22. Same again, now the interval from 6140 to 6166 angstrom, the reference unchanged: 6159.56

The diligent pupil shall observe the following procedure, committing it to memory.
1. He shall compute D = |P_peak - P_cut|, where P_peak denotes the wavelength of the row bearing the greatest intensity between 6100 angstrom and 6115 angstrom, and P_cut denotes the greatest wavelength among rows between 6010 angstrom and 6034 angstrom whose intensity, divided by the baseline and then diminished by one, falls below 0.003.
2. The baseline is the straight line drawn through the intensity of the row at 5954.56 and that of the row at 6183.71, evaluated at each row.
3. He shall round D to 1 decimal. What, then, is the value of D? 74.1 angstrom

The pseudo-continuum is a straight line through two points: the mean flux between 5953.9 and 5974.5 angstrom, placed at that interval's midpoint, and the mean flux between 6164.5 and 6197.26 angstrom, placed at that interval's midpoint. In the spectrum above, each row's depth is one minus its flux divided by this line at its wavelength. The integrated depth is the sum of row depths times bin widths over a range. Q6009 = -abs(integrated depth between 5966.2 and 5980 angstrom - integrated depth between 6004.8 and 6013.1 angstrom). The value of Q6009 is -0.18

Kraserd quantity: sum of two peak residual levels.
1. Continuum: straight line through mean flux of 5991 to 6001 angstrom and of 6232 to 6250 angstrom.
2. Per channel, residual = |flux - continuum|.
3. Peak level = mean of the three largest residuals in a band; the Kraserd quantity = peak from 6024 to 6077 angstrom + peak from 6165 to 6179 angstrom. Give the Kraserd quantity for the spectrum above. 6.0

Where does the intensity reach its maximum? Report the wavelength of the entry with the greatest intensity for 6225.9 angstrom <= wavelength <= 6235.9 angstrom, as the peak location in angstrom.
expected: 6228.01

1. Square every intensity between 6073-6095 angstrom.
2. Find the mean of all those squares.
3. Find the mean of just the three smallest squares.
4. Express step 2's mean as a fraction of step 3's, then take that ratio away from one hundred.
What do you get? 98.9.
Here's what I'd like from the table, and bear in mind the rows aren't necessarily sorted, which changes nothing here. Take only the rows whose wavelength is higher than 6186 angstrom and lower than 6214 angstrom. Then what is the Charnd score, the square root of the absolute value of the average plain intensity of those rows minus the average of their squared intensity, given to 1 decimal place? 58.0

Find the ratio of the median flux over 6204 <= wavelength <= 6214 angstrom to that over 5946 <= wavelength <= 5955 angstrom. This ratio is 0.96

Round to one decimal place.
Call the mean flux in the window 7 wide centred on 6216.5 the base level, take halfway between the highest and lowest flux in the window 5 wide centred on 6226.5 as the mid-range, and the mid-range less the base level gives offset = 5.0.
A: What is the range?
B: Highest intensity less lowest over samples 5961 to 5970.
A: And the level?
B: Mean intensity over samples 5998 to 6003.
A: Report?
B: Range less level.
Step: -62.6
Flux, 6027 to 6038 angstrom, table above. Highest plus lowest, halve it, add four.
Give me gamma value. 66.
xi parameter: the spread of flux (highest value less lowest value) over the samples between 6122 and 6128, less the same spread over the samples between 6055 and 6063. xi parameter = 2.7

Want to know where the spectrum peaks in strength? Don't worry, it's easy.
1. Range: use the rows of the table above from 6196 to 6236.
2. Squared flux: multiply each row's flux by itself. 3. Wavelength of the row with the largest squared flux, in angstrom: 6228.01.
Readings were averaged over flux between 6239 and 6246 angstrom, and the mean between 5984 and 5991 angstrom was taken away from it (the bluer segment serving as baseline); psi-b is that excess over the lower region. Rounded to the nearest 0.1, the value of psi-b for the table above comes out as -0.6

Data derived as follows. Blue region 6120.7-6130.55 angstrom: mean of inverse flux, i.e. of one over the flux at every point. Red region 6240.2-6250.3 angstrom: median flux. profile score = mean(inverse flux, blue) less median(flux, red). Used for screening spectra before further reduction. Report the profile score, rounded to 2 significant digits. -59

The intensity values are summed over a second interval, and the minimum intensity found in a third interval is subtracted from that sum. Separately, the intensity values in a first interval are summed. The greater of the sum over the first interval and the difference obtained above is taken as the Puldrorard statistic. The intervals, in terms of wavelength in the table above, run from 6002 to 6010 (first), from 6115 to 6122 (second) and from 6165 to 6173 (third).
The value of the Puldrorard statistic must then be 366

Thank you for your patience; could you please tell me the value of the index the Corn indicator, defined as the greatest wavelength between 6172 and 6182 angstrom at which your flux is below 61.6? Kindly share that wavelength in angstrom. 6180.87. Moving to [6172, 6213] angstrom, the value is 6212.26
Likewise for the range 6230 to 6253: 6252.44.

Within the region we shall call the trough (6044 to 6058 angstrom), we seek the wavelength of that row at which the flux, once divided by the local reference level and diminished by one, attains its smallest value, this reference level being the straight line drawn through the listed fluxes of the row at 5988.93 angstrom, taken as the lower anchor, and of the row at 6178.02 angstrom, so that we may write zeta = 6056.89 angstrom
